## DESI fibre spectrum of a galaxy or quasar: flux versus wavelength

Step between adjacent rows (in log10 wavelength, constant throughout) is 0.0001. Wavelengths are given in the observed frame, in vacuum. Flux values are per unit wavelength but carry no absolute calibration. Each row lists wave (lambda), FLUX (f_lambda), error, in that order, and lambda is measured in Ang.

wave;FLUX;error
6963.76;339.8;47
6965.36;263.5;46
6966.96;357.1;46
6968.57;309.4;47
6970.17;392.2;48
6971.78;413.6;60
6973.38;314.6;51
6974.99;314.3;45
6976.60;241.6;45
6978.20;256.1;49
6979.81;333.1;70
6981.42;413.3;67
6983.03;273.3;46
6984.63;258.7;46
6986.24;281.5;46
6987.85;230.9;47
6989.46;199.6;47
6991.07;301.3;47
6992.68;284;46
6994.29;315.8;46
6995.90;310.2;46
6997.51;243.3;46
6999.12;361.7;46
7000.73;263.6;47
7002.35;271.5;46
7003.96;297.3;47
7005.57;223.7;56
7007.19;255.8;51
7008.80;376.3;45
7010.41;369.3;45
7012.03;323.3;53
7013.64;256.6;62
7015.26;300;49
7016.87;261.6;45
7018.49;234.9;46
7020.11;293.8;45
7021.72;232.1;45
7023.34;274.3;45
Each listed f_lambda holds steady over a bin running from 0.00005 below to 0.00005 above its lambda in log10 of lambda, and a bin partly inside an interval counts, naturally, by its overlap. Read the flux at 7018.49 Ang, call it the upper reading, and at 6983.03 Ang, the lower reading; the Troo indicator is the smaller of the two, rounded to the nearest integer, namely 235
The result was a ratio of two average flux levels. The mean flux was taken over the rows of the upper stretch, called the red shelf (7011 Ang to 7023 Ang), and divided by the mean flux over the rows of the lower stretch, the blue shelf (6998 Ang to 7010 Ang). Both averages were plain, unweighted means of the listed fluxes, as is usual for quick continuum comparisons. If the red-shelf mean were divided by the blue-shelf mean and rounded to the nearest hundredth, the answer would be 0.93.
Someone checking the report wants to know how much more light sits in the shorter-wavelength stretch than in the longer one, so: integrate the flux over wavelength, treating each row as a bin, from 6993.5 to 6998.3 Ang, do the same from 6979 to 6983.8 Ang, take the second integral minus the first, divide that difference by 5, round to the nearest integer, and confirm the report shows 48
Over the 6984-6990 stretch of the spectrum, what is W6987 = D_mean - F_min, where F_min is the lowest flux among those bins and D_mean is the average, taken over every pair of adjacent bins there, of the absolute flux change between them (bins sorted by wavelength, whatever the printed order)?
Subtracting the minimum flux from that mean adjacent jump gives -165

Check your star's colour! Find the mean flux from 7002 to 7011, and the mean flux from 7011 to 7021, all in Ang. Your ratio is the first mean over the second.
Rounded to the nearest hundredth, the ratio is 1.07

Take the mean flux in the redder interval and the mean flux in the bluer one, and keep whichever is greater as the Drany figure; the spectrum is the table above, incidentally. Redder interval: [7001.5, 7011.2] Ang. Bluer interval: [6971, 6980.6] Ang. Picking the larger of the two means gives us 312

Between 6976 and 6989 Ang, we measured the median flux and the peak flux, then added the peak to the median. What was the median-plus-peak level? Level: 679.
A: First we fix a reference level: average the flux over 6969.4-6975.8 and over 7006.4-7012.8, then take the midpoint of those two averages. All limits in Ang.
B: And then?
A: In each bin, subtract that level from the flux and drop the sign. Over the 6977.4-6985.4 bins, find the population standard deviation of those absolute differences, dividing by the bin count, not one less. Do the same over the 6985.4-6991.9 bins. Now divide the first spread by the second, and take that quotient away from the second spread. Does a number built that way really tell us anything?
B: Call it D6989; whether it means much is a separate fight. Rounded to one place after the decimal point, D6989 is 39.6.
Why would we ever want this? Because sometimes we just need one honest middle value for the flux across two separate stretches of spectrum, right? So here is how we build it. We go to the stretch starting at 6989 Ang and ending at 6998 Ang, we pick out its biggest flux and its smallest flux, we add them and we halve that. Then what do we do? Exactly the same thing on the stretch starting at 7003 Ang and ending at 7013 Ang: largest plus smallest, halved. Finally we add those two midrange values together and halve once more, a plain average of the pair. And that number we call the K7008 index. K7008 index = 279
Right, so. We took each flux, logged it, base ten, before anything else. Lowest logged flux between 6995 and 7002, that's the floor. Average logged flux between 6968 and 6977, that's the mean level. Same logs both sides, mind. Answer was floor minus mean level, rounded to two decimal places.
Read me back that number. -0.13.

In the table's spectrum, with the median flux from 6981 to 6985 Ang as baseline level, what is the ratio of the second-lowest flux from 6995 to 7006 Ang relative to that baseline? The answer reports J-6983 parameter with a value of 0.89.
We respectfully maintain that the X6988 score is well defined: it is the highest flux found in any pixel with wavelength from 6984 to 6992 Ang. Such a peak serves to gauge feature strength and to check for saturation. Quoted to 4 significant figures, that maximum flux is 301.3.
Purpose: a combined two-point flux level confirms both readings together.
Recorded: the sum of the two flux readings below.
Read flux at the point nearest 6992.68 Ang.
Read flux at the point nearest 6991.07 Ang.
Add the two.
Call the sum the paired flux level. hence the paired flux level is 585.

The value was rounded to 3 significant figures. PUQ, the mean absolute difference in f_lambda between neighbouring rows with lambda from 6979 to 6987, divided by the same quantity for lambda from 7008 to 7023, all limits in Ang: 1.48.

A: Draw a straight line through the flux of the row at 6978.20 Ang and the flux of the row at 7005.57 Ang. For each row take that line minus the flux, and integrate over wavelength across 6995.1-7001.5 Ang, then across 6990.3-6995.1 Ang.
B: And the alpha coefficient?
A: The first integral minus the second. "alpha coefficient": -106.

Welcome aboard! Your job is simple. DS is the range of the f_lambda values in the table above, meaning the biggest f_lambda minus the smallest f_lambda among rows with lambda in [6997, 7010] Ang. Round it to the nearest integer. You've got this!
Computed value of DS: 153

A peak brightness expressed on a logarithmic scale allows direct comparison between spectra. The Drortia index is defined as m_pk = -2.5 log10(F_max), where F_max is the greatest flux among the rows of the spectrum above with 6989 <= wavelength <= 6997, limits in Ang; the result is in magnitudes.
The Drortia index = -6.25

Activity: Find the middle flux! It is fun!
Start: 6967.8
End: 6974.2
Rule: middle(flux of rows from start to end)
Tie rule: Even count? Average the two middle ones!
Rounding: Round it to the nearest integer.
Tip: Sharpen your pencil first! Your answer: 353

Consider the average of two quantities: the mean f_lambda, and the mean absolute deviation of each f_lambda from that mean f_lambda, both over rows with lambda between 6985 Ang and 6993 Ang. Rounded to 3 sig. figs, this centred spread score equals 147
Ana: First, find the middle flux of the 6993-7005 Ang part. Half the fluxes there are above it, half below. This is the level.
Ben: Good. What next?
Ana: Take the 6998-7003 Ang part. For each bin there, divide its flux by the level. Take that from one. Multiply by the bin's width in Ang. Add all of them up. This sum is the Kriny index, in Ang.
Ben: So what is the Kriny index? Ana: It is 0.0 Ang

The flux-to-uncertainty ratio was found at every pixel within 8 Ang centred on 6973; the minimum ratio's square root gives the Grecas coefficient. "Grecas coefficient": 2.32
